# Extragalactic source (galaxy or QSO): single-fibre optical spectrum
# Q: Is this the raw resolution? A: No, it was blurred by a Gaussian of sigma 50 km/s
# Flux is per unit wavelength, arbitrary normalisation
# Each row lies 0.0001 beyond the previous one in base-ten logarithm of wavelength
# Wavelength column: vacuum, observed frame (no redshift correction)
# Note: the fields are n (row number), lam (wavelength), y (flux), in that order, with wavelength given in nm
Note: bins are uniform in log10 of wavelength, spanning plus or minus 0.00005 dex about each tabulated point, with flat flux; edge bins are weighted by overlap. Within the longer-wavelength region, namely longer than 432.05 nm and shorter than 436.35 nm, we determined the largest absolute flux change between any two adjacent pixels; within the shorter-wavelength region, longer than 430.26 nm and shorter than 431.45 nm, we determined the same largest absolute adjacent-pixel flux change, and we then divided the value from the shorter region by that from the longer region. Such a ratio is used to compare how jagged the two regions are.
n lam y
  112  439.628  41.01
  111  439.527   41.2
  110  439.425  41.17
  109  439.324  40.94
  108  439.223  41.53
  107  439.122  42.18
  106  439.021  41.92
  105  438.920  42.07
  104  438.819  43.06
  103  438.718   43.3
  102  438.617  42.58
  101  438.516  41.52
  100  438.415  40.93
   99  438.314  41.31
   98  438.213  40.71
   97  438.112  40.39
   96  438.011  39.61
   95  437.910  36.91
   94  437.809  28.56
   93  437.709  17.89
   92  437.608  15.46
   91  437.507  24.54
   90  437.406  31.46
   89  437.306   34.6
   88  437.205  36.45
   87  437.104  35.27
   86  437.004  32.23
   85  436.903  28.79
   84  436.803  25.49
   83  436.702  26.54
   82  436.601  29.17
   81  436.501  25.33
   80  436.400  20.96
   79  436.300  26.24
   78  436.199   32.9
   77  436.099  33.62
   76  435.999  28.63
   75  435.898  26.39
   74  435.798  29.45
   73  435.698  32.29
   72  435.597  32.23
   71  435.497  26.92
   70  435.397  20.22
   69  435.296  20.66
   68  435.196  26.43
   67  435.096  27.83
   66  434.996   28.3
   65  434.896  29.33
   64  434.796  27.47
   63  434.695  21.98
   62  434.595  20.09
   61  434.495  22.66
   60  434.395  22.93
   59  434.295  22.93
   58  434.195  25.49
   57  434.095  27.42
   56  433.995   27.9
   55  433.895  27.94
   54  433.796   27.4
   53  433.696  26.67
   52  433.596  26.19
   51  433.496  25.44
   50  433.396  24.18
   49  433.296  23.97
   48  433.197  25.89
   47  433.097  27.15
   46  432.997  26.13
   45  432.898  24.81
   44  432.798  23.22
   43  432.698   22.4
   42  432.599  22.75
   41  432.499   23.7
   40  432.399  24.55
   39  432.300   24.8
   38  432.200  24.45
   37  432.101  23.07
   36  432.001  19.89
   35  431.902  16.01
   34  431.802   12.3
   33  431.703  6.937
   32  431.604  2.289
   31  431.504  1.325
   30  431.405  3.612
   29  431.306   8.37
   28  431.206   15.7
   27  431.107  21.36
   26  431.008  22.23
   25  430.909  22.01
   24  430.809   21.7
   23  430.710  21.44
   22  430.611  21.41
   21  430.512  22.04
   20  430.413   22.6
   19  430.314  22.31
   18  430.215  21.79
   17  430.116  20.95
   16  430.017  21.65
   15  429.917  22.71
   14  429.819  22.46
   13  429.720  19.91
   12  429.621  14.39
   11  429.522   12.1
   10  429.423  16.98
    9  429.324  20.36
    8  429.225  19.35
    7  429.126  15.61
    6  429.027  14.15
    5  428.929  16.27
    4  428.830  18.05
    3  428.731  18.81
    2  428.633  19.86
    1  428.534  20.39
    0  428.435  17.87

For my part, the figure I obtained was 1.1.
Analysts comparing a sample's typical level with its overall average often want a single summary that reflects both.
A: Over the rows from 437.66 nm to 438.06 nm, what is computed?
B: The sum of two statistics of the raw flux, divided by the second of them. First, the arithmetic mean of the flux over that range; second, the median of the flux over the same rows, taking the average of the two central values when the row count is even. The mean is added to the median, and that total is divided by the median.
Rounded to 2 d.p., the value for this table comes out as 1.94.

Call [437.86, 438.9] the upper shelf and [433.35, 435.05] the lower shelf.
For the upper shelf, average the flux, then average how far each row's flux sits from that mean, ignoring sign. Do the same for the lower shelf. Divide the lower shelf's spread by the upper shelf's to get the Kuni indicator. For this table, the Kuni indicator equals 1.7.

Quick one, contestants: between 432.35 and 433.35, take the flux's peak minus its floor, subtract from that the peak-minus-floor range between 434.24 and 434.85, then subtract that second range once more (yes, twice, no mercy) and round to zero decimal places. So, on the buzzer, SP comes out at -10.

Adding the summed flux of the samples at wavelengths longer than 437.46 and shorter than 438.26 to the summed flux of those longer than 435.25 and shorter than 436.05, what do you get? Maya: 461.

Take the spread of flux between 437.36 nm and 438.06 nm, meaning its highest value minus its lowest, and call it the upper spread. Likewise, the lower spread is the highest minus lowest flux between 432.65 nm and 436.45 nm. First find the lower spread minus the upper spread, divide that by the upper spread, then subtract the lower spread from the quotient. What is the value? -14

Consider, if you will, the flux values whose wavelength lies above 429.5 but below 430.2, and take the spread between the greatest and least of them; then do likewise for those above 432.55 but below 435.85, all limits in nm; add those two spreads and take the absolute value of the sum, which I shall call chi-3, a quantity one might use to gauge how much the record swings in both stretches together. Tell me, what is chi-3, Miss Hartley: 23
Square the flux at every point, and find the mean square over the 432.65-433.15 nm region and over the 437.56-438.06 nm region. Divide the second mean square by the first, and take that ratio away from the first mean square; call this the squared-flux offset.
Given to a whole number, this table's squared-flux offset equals 614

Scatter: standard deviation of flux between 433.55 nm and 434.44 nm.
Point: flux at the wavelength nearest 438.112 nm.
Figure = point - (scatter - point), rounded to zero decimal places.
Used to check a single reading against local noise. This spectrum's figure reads 79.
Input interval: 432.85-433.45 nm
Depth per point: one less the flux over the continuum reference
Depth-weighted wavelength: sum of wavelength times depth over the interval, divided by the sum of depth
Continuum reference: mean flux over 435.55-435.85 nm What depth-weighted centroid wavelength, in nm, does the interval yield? 433.16 nm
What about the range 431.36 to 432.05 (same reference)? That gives 431.65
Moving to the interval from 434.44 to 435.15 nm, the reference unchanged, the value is 434.70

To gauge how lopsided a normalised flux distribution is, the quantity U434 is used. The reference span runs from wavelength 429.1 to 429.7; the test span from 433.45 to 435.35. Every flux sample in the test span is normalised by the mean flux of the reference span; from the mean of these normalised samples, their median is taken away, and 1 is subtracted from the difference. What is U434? -1.055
